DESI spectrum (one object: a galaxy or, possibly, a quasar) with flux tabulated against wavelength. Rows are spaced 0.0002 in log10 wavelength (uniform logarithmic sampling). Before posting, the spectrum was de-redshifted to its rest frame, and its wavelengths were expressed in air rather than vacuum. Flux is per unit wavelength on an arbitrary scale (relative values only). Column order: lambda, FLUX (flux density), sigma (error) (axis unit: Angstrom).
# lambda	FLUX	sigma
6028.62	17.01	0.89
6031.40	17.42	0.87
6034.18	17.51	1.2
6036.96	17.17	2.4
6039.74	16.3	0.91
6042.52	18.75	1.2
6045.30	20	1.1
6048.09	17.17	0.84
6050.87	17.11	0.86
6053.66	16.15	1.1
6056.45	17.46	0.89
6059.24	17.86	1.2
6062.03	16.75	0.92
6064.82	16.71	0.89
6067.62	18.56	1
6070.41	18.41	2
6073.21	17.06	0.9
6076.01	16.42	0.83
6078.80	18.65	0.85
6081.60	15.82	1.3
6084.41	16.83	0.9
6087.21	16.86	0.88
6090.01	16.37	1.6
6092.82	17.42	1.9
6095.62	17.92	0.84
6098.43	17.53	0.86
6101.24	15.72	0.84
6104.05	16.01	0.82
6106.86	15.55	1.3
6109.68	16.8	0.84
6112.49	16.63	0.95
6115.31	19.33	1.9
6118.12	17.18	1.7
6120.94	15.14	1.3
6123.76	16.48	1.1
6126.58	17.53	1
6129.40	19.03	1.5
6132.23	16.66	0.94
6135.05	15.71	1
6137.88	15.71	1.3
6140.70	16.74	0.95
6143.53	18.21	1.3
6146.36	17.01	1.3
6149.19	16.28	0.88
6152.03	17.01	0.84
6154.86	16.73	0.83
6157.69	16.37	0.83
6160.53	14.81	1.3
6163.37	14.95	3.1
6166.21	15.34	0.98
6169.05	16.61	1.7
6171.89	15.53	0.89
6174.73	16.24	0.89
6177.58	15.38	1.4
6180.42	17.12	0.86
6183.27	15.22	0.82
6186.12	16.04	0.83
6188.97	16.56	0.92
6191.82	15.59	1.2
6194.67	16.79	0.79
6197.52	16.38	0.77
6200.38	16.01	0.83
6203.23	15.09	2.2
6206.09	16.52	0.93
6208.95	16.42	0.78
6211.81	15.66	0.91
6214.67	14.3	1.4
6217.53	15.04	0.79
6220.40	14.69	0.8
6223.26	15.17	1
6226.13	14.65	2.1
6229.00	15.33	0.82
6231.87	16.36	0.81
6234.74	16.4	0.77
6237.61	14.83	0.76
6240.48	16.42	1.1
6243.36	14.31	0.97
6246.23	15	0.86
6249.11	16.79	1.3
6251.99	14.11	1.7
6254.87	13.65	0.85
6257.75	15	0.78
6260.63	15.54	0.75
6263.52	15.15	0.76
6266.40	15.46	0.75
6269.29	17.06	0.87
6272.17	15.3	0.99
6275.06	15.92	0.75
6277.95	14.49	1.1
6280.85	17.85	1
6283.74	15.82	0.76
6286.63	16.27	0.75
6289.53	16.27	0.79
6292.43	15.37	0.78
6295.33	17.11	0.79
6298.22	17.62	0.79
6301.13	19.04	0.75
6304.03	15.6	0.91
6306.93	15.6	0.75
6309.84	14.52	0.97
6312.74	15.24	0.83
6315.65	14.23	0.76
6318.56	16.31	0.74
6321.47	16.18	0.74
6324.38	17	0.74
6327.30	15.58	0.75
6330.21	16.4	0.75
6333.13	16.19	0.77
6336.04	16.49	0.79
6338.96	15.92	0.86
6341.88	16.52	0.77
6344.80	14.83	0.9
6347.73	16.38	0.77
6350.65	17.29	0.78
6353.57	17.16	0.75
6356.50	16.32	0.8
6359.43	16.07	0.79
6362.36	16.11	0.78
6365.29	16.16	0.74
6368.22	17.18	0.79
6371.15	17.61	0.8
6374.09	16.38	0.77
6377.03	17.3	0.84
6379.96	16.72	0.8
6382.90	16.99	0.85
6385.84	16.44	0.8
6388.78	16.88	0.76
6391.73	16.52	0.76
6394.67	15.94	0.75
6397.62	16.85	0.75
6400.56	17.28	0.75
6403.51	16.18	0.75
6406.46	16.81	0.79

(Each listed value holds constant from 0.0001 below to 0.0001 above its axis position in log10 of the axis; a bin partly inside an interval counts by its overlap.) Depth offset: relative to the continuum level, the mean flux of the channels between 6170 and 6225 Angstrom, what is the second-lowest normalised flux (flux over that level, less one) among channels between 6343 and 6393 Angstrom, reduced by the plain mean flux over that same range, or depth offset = -16.6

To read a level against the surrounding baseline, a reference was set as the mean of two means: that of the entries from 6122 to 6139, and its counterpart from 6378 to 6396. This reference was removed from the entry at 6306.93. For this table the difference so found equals -1.1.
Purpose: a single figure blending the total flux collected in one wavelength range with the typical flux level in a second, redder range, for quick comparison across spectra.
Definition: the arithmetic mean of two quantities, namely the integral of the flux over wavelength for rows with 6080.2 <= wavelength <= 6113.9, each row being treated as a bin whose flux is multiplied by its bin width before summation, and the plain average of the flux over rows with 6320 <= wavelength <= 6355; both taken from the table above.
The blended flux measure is 288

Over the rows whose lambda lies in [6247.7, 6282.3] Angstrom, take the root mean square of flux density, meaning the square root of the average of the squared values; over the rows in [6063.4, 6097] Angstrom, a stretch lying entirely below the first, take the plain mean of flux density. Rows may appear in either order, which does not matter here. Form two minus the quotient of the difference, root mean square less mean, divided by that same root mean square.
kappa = 2.11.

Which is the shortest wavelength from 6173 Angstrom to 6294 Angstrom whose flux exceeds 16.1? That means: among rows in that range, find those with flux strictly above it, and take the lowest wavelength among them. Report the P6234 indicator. 6174.73 Angstrom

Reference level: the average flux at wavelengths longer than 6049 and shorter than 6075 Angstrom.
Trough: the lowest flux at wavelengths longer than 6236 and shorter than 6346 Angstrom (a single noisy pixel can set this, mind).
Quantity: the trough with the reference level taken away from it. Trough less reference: -3.7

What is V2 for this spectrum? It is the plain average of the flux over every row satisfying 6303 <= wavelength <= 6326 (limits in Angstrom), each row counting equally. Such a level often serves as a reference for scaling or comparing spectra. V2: 15.6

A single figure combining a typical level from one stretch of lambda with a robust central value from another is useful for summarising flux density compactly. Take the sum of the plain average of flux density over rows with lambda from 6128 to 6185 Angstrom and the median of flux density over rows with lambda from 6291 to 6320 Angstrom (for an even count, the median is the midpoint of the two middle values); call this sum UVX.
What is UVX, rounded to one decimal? 31.9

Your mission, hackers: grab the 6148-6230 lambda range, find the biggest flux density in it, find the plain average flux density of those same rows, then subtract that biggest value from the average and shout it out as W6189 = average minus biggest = -1.3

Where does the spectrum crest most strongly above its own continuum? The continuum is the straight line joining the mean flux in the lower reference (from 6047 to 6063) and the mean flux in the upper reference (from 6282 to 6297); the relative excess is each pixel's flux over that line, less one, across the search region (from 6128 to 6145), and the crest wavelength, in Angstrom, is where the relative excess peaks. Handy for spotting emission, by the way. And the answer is 6129.40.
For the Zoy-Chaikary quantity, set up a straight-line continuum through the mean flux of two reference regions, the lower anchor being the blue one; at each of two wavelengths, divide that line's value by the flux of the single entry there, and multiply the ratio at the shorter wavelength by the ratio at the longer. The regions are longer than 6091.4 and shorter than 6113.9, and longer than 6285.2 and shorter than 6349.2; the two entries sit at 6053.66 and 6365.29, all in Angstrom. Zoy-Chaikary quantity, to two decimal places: 1.03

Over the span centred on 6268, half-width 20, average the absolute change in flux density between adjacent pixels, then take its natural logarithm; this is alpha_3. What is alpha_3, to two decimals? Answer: 0.27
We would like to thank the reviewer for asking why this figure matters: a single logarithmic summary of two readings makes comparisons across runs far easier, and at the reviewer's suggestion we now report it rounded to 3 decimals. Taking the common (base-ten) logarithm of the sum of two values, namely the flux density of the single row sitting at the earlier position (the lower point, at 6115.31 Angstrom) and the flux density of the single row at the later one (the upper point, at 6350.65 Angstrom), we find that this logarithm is 1.564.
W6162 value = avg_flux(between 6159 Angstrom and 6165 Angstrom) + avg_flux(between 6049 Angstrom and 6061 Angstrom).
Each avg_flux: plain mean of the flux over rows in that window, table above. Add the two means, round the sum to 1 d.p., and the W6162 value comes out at 32.0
